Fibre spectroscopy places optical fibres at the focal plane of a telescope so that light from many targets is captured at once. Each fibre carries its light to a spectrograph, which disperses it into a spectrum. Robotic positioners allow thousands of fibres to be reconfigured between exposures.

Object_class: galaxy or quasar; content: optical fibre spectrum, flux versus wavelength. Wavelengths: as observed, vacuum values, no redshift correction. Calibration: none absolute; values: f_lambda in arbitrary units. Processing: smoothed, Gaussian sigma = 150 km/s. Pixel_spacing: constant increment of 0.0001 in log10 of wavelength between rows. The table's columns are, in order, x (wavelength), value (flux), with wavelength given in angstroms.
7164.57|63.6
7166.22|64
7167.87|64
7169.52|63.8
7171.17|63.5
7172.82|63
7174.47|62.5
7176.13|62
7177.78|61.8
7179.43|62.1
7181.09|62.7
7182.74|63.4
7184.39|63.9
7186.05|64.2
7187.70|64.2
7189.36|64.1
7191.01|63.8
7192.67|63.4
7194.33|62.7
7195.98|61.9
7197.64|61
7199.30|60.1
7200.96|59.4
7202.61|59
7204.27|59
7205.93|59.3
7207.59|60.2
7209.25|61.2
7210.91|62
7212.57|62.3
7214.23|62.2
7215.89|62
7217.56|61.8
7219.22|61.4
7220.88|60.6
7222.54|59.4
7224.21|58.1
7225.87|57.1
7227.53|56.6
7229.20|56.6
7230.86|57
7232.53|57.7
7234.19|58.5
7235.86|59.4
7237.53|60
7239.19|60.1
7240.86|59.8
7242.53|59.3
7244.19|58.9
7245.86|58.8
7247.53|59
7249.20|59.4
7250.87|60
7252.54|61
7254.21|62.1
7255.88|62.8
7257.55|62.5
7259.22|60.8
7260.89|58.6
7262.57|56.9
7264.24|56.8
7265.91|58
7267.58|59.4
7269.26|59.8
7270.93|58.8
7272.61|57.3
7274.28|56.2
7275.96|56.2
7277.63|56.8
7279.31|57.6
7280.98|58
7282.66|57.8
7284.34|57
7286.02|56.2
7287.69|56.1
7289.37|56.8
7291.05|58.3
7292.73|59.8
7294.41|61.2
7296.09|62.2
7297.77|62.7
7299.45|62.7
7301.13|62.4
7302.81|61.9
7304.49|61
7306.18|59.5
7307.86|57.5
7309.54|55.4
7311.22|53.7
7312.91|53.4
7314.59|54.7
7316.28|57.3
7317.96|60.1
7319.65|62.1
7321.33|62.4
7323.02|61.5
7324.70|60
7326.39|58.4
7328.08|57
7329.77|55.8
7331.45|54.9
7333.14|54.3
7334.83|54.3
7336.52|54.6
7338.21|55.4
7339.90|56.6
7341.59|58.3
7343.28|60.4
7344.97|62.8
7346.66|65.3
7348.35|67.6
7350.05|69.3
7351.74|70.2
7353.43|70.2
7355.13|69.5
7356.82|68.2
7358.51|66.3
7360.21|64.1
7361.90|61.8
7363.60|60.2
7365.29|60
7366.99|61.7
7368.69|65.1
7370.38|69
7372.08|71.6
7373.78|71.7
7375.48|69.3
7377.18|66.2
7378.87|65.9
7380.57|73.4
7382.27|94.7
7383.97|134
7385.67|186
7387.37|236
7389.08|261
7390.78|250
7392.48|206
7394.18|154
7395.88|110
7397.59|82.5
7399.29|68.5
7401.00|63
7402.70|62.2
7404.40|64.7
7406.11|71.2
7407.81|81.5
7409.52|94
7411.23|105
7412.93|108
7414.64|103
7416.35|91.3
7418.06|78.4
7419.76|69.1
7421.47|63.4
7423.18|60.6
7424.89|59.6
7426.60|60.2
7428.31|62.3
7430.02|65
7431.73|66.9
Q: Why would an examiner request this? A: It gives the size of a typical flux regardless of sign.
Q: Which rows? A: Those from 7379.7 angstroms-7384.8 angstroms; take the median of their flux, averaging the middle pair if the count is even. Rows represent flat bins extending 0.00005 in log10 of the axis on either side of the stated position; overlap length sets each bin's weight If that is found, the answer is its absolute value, 95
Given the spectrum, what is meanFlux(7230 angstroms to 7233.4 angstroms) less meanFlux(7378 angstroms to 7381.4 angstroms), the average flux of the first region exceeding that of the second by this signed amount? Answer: -12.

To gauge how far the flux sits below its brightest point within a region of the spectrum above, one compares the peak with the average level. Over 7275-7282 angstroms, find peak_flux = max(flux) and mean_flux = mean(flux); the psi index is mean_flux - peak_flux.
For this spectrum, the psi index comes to -0.85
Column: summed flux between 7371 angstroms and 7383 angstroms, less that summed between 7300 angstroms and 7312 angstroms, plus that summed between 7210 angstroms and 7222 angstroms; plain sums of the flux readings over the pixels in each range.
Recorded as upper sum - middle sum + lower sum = 534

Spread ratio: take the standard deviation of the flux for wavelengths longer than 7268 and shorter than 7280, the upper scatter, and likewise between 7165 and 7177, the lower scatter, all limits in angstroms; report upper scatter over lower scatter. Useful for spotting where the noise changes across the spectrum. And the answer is 1.7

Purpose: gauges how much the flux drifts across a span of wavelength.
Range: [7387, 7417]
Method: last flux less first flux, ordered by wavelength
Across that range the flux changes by -145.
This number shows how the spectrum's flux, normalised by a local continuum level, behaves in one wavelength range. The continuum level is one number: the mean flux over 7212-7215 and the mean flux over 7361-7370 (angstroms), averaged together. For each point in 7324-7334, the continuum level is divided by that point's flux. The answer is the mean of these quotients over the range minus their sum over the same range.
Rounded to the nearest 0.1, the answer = -5.5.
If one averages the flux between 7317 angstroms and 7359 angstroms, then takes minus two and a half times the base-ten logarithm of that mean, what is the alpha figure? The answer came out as -4.47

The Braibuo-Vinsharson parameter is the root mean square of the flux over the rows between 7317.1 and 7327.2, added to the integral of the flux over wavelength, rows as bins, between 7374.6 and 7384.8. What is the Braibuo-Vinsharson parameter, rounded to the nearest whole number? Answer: 916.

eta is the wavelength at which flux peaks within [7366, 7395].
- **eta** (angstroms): 7389.08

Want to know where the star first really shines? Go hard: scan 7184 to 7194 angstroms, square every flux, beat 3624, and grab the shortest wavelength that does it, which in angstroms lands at 7184.39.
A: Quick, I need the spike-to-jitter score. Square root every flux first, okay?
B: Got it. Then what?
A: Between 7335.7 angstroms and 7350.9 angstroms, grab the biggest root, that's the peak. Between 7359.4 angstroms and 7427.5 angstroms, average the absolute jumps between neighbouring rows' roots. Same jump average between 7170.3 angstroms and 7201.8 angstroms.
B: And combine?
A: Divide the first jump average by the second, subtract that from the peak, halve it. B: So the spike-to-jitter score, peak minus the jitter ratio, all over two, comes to -5.2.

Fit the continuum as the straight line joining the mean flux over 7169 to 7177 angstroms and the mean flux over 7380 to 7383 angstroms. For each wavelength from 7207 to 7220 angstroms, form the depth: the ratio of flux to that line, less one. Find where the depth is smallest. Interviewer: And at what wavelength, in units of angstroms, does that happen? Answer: 7207.59 angstroms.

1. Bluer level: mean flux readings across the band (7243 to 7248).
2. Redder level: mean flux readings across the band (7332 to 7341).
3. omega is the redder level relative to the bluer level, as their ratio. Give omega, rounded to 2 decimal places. 0.93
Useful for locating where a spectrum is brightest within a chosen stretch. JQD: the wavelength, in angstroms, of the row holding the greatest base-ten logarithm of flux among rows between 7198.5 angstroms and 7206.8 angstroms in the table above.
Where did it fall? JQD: 7199.30 angstroms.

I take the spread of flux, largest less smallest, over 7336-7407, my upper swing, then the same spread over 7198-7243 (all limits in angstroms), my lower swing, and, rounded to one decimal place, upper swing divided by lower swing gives 36.2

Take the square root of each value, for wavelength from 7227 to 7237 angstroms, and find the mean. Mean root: 7.59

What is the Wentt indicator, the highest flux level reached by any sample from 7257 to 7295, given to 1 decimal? 62.5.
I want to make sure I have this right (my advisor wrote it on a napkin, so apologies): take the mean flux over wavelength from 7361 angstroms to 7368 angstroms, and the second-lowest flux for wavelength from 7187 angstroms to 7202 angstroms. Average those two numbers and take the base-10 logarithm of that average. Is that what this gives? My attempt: 1.78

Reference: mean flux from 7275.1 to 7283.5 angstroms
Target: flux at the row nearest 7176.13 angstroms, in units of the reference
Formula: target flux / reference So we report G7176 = 1.08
